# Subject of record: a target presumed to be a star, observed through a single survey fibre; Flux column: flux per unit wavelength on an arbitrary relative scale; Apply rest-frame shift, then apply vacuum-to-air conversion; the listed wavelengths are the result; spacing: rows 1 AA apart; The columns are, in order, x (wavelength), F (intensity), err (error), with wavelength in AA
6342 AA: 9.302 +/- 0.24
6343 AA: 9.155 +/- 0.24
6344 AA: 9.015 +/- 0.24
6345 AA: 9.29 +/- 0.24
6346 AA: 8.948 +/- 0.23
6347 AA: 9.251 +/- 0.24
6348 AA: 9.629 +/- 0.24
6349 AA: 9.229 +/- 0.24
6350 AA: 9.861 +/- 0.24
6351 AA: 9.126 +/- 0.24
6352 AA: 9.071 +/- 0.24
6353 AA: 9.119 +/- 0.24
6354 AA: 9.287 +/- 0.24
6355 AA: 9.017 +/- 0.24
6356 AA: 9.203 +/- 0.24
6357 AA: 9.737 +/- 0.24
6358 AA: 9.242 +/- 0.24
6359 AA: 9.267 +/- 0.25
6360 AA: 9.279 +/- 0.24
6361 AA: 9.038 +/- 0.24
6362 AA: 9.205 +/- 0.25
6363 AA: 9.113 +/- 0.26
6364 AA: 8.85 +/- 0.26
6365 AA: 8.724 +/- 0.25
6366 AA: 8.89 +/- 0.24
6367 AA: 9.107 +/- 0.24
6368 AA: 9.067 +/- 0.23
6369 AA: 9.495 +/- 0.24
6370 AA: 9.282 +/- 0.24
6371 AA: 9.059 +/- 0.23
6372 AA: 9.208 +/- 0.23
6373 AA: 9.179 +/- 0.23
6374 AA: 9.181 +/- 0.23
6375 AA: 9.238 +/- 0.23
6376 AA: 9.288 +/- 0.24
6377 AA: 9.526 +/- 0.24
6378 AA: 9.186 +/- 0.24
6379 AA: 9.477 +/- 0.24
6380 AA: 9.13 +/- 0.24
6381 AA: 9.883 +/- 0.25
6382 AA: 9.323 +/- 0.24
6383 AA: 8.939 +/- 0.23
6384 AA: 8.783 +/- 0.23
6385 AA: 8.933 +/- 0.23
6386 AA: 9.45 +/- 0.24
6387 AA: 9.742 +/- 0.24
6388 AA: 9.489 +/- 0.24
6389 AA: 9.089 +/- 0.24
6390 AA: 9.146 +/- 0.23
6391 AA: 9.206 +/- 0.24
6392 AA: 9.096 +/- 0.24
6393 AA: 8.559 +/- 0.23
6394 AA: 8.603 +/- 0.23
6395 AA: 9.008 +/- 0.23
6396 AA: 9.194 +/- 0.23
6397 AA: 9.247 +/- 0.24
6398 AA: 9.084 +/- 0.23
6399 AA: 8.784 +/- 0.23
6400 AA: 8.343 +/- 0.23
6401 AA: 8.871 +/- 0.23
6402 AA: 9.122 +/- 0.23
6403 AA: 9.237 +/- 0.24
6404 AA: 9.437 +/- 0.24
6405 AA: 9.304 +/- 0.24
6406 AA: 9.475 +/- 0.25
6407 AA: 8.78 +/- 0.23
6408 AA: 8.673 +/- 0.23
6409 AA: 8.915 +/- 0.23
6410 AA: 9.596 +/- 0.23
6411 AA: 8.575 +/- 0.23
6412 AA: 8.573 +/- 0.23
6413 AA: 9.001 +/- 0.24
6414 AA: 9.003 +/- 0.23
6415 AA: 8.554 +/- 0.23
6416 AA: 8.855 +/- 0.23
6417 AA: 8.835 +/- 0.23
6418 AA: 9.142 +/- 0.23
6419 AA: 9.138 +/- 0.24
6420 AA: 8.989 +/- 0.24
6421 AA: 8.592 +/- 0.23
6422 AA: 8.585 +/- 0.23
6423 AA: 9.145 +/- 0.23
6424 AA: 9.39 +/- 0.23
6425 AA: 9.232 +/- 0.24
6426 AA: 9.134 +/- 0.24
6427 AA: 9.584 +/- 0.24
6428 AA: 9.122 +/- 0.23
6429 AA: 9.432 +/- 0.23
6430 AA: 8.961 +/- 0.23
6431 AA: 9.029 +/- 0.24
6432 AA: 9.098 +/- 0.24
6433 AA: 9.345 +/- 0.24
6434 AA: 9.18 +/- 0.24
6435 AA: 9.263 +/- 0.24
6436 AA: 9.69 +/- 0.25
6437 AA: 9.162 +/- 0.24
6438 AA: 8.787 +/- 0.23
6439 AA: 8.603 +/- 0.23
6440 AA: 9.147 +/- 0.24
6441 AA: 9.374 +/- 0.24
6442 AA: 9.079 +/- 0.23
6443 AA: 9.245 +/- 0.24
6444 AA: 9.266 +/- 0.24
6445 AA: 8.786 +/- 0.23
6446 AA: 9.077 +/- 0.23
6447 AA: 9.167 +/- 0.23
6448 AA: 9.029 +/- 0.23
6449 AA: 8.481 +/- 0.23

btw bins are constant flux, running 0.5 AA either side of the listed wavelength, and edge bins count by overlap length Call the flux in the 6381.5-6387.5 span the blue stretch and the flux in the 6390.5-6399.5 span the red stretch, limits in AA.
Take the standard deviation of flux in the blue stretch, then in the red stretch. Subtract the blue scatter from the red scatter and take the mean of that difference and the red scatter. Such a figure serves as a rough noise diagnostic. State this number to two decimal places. 0.08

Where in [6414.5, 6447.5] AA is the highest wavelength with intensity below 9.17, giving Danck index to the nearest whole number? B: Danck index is 6447 AA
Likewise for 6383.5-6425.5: 6423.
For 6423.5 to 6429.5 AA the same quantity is 6428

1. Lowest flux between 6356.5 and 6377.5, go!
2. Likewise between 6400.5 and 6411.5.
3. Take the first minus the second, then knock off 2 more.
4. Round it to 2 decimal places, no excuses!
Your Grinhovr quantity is -1.85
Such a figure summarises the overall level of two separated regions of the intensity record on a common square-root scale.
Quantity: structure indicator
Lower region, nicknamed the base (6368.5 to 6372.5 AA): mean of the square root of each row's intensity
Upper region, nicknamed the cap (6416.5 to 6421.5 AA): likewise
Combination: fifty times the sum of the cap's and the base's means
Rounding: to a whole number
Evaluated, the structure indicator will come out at 302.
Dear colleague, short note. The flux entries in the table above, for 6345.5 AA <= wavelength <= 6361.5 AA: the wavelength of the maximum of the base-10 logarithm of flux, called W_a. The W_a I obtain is 6350 AA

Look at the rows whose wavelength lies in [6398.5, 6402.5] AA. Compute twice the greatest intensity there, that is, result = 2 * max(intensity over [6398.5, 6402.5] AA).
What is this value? 18.2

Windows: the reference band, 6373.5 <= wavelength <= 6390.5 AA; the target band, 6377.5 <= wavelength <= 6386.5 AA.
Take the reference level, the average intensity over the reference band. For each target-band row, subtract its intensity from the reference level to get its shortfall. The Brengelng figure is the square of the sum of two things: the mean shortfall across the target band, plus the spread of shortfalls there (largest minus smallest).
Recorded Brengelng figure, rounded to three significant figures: 1.32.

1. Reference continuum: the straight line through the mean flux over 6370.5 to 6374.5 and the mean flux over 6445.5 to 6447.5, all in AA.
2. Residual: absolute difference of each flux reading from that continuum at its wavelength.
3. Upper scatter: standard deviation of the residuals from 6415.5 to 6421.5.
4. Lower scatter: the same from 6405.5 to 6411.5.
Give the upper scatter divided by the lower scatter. 1.7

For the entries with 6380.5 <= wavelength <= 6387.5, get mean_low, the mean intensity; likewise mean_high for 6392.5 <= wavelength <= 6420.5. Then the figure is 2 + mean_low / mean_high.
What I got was 3.04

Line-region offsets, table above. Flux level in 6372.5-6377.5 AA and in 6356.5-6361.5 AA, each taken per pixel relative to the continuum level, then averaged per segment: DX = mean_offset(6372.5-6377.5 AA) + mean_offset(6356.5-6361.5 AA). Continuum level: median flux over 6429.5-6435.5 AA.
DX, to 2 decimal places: 0.32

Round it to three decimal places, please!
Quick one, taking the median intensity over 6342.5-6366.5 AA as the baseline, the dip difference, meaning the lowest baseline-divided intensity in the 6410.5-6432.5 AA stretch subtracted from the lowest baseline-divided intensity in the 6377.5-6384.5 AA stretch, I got 0.025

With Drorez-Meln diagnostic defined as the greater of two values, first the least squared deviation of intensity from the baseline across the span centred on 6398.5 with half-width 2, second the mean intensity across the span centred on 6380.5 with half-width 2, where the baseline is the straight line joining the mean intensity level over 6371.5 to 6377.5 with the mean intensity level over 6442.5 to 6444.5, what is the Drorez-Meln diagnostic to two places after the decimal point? 9.45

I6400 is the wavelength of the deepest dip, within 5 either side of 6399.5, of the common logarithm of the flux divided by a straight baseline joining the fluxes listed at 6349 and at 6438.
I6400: 6400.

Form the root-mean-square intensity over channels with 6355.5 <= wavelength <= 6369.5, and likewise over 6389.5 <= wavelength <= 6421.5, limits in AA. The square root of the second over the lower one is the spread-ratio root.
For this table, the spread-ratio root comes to 0.99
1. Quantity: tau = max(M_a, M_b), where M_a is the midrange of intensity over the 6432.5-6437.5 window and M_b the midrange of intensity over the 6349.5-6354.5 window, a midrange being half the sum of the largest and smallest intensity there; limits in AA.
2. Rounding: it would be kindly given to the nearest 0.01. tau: 9.47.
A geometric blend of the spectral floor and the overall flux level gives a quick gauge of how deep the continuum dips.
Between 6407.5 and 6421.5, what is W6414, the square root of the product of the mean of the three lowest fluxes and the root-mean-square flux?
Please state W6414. 8.73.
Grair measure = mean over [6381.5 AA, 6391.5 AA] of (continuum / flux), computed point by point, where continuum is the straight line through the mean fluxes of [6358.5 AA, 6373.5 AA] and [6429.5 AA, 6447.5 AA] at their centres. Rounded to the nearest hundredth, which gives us 0.99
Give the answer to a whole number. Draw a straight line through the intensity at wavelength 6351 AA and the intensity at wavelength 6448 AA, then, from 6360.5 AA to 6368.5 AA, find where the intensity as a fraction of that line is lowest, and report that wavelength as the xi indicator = 6365 AA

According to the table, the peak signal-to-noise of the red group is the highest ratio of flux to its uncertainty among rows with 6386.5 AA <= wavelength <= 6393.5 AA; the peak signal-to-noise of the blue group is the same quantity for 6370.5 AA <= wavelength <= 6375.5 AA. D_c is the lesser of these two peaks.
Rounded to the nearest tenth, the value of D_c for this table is 40.2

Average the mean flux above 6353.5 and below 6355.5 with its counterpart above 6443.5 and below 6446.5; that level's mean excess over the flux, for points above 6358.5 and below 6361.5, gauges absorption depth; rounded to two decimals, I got -0.10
